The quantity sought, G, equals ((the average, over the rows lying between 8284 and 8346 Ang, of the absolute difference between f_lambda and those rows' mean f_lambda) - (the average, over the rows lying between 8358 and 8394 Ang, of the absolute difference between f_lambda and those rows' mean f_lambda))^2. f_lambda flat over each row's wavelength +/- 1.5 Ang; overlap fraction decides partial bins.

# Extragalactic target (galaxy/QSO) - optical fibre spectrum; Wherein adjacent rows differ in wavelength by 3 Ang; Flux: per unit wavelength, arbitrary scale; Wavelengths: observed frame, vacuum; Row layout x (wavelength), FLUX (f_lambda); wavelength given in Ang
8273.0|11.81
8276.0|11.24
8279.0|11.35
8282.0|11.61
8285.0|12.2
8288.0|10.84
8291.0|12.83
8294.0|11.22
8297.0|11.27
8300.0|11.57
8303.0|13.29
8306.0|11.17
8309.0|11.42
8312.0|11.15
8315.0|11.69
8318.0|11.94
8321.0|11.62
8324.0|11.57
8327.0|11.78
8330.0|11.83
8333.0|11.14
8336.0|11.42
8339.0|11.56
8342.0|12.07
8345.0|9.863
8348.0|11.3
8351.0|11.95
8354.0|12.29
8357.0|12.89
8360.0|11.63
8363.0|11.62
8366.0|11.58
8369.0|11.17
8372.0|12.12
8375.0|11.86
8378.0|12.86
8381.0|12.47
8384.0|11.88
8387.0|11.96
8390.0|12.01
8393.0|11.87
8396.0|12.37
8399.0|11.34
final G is 0.027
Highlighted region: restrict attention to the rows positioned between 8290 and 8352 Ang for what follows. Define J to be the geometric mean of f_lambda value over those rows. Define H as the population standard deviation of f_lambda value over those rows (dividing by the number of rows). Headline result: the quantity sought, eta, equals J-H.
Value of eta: 10.9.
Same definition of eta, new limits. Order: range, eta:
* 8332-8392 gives 11.1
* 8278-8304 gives 11.0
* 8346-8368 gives 11.4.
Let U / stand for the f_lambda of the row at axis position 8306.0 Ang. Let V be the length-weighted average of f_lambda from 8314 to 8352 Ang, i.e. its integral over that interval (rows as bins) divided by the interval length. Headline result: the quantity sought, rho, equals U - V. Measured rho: -0.34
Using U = 11.17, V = 11.5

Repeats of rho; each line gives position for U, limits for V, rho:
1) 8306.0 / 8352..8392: -0.85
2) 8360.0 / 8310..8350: 0.17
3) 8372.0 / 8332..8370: 0.53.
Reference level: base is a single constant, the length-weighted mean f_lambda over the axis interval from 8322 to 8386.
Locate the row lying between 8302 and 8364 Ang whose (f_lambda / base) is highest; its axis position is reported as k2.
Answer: 8303.0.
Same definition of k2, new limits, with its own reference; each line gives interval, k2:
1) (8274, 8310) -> 8303.0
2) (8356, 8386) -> 8357.0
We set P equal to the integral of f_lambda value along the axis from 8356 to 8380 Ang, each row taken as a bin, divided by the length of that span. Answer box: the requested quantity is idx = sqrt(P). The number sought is 3.46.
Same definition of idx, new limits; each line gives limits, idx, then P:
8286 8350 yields 3.40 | 11.6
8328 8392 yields 3.43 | 11.8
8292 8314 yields 3.41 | 11.6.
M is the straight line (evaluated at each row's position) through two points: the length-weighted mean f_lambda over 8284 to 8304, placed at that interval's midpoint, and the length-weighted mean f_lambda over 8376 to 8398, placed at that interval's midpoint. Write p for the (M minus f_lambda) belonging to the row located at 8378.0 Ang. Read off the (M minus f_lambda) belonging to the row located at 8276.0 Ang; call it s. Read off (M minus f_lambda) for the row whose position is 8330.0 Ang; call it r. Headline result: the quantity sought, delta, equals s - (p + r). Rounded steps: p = -0.72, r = 0.14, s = 0.5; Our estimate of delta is 1.1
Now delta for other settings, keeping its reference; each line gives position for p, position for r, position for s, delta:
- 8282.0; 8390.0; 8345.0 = 1.8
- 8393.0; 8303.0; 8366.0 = 1.6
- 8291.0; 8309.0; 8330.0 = 0.7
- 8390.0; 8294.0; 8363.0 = -0.3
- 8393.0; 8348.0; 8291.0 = -2.1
